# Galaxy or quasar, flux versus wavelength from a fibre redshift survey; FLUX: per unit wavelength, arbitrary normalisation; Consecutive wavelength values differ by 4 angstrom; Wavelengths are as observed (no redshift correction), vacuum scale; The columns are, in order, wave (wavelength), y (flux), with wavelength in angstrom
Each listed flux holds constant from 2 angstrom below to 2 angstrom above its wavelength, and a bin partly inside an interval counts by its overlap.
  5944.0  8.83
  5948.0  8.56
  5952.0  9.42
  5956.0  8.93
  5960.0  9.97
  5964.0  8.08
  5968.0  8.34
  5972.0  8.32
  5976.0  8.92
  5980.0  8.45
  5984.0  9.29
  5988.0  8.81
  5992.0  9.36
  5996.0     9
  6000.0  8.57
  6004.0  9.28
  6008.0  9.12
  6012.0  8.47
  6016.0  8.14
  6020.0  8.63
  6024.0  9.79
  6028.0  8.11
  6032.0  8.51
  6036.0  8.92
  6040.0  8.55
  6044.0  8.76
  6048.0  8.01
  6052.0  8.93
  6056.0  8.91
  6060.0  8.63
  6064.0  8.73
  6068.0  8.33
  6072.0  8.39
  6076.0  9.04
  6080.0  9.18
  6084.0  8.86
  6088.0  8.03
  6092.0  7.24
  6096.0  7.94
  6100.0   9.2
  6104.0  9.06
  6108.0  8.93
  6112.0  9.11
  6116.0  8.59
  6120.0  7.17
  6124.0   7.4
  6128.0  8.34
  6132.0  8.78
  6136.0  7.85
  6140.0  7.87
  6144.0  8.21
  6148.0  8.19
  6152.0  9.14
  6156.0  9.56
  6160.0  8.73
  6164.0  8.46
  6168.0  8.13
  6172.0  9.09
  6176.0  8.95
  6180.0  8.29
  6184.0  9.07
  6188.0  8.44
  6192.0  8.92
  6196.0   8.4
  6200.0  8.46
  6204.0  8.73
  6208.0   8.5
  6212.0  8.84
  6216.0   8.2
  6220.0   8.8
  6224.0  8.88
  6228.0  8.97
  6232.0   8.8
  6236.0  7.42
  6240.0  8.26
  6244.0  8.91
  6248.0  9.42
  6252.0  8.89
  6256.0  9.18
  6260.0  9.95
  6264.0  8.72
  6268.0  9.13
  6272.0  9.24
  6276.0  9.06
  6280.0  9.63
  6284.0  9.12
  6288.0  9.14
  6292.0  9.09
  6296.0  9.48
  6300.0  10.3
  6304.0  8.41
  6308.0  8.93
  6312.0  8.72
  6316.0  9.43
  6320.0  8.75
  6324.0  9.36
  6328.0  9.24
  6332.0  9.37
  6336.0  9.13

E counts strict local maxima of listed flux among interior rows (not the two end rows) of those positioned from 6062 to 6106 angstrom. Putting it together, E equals 2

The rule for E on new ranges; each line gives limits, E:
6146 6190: 3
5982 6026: 2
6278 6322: 4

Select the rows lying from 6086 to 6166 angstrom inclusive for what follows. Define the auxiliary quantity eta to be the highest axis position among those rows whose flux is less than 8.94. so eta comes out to 6164.0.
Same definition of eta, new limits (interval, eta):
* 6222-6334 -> 6320.0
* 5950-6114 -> 6108.0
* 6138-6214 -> 6212.0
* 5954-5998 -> 5988.0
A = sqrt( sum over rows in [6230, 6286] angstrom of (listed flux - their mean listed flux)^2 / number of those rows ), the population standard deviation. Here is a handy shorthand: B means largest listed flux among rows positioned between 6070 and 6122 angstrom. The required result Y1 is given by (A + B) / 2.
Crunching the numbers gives 4.9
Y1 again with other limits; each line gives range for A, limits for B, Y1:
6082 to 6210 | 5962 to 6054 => 5.2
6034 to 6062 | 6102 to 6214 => 4.9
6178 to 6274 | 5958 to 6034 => 5.2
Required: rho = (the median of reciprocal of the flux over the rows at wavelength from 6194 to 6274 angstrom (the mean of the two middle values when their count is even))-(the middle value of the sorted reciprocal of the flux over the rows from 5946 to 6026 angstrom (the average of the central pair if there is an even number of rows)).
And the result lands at 0.001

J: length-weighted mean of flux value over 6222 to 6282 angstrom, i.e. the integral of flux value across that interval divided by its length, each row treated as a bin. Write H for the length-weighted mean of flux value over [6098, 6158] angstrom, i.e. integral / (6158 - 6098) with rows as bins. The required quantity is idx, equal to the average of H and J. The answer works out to 8.73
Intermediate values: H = 8.49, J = 8.96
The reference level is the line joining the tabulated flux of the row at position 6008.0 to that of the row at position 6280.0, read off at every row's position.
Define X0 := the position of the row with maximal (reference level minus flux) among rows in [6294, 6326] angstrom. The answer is 6304.0 angstrom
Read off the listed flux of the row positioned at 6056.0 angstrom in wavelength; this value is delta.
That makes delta 8.91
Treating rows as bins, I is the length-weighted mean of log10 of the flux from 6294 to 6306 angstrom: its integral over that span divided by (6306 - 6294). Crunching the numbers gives 0.971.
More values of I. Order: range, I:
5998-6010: 0.954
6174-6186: 0.943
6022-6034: 0.943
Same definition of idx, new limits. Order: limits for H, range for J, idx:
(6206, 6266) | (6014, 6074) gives 8.70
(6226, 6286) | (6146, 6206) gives 8.84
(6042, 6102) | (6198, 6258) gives 8.61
